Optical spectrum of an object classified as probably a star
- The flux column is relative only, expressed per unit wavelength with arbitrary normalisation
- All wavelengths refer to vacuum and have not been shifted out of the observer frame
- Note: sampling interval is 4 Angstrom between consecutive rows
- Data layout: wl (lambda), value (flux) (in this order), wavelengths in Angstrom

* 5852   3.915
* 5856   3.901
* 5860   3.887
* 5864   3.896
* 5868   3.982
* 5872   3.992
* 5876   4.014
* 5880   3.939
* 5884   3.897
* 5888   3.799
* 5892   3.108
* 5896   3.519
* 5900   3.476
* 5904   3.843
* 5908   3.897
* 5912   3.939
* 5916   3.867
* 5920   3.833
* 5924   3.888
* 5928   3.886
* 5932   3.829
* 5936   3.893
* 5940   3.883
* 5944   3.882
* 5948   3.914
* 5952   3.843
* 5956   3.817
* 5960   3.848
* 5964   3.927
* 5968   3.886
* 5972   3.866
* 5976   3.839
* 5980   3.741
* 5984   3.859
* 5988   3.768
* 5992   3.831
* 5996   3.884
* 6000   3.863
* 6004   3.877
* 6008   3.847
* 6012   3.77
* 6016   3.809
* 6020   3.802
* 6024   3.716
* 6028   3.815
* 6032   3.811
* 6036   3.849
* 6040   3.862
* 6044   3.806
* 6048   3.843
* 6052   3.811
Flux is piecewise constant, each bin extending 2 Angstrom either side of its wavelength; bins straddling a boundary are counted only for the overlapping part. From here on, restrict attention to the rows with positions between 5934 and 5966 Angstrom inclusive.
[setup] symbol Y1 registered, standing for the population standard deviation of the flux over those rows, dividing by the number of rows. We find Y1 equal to 0.035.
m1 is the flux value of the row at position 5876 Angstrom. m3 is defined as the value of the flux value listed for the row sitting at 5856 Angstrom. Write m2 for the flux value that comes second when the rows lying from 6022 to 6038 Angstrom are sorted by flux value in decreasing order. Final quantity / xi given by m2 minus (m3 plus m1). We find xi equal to -4.10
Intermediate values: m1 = 4.014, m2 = 3.815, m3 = 3.901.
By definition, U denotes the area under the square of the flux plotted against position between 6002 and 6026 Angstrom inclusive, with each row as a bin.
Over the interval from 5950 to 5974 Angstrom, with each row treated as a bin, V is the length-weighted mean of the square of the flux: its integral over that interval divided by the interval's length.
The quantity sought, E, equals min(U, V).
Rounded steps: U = 347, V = 14.9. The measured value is 14.9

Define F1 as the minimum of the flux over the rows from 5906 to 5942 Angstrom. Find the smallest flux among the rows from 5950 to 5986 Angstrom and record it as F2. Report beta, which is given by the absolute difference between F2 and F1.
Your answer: 0.1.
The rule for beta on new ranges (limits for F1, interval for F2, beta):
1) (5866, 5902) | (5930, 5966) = 0.7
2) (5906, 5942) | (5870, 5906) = 0.7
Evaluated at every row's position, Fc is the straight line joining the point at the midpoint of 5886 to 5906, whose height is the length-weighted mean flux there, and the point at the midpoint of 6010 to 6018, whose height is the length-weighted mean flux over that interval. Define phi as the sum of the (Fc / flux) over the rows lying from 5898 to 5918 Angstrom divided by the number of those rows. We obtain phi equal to 0.94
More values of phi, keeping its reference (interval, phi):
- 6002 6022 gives 0.99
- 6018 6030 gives 1.01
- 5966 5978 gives 0.96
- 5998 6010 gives 0.98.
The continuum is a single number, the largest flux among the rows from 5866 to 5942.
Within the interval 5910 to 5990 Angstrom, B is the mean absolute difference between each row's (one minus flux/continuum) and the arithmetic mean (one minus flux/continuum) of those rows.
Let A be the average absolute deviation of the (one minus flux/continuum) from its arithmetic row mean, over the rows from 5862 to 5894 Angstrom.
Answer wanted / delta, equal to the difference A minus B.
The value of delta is 0.038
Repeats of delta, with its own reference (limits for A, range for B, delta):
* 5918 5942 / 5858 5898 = -0.043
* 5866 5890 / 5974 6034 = 0.005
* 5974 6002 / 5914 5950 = 0.005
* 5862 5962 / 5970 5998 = 0.018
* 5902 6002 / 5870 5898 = -0.054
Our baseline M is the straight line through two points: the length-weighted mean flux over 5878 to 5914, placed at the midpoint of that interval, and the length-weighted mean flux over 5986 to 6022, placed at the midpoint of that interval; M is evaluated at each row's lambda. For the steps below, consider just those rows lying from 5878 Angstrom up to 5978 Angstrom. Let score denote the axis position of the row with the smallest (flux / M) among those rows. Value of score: 5892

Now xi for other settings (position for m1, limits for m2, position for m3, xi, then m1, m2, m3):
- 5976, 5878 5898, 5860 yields -3.83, 3.839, 3.897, 3.887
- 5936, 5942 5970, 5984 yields -3.84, 3.893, 3.914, 3.859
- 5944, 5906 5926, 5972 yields -3.85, 3.882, 3.897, 3.866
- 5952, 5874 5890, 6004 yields -3.78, 3.843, 3.939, 3.877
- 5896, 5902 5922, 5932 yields -3.45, 3.519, 3.897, 3.829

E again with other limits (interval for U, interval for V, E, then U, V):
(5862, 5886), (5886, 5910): 13.1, 375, 13.1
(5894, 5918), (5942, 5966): 15.0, 340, 15.0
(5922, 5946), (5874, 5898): 13.9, 361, 13.9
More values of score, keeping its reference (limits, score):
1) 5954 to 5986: 5980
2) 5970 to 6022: 6012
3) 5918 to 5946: 5932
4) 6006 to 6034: 6024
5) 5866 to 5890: 5888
